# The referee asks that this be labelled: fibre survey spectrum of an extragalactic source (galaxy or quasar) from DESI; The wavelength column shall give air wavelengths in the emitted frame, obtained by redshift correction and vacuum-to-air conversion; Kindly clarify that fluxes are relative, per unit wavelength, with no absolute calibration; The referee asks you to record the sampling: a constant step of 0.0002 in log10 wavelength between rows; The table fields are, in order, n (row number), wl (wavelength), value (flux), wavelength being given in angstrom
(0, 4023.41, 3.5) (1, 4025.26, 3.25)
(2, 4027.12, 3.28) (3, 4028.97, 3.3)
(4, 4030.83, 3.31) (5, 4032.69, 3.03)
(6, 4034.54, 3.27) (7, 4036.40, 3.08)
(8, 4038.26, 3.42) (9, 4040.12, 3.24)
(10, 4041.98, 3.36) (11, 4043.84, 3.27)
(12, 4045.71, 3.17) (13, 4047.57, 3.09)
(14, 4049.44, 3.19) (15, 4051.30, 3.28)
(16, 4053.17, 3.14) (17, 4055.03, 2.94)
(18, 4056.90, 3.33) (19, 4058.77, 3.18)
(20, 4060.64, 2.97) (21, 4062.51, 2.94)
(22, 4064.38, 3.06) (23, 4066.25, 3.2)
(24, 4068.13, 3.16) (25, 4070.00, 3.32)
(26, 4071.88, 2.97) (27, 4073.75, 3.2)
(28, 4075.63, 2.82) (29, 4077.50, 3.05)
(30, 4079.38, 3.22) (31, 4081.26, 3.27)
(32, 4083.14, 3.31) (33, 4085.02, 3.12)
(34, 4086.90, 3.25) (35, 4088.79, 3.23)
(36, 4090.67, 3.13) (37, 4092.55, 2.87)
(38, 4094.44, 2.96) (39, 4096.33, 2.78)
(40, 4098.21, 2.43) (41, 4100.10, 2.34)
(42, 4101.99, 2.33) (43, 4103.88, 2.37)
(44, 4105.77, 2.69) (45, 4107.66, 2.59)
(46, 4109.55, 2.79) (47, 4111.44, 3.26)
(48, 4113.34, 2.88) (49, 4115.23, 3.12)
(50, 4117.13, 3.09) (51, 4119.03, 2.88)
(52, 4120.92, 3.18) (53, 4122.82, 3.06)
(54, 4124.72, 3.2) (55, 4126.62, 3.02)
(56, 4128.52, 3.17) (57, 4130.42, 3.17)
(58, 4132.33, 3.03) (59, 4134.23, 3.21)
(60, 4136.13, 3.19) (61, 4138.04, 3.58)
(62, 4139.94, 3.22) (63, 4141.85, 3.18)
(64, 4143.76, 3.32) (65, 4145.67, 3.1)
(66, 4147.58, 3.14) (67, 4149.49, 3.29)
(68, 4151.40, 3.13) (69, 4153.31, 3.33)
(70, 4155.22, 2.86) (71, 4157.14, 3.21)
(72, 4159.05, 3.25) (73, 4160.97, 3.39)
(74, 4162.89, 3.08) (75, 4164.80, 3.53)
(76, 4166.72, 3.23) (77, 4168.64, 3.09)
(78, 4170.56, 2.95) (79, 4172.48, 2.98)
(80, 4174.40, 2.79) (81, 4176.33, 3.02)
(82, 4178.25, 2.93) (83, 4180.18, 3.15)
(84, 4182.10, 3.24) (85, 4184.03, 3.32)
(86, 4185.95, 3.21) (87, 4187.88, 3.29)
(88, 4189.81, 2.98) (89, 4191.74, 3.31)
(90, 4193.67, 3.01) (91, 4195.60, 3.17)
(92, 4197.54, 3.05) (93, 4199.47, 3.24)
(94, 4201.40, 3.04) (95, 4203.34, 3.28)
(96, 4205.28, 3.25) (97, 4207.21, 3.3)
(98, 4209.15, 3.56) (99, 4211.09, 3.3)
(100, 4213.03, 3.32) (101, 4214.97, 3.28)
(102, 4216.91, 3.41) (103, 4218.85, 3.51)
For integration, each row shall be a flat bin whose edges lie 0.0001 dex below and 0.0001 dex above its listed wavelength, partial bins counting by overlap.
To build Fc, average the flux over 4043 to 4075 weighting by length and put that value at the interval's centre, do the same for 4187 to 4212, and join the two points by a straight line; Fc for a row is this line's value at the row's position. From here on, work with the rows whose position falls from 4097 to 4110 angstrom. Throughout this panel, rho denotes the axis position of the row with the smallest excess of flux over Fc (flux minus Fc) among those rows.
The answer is 4101.99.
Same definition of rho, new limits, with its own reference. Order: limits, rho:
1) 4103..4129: 4103.88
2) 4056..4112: 4101.99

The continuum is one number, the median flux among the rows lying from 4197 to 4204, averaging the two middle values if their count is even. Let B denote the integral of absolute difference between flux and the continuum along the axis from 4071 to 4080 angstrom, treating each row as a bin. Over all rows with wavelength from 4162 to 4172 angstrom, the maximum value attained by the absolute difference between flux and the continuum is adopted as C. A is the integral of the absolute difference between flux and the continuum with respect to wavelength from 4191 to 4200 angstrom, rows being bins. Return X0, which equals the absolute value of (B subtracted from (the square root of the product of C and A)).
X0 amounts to 0.73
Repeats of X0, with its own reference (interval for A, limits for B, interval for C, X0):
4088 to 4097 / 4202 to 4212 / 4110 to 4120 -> 1.24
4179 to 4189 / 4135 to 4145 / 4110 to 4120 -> 0.97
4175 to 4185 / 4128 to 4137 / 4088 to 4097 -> 0.18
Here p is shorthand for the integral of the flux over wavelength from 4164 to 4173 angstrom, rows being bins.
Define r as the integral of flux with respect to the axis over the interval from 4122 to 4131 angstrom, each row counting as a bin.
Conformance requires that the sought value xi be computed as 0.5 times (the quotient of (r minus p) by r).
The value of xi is -0.01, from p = 28.4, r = 28.1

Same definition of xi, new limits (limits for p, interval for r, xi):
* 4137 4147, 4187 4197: -0.02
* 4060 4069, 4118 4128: 0.05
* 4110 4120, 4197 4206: -0.03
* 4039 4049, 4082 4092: 0.00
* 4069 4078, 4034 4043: 0.03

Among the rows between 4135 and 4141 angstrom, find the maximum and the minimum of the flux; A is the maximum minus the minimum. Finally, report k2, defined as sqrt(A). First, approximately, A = 0.4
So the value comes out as 0.6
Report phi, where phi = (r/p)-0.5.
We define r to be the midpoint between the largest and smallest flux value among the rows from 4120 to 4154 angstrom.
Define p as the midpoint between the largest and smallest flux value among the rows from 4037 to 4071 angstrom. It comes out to 0.54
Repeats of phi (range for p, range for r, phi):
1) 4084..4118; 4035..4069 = 0.64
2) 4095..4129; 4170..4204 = 0.59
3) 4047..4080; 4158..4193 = 0.53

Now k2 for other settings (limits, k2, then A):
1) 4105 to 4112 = 0.8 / 0.7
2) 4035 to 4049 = 0.6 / 0.3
